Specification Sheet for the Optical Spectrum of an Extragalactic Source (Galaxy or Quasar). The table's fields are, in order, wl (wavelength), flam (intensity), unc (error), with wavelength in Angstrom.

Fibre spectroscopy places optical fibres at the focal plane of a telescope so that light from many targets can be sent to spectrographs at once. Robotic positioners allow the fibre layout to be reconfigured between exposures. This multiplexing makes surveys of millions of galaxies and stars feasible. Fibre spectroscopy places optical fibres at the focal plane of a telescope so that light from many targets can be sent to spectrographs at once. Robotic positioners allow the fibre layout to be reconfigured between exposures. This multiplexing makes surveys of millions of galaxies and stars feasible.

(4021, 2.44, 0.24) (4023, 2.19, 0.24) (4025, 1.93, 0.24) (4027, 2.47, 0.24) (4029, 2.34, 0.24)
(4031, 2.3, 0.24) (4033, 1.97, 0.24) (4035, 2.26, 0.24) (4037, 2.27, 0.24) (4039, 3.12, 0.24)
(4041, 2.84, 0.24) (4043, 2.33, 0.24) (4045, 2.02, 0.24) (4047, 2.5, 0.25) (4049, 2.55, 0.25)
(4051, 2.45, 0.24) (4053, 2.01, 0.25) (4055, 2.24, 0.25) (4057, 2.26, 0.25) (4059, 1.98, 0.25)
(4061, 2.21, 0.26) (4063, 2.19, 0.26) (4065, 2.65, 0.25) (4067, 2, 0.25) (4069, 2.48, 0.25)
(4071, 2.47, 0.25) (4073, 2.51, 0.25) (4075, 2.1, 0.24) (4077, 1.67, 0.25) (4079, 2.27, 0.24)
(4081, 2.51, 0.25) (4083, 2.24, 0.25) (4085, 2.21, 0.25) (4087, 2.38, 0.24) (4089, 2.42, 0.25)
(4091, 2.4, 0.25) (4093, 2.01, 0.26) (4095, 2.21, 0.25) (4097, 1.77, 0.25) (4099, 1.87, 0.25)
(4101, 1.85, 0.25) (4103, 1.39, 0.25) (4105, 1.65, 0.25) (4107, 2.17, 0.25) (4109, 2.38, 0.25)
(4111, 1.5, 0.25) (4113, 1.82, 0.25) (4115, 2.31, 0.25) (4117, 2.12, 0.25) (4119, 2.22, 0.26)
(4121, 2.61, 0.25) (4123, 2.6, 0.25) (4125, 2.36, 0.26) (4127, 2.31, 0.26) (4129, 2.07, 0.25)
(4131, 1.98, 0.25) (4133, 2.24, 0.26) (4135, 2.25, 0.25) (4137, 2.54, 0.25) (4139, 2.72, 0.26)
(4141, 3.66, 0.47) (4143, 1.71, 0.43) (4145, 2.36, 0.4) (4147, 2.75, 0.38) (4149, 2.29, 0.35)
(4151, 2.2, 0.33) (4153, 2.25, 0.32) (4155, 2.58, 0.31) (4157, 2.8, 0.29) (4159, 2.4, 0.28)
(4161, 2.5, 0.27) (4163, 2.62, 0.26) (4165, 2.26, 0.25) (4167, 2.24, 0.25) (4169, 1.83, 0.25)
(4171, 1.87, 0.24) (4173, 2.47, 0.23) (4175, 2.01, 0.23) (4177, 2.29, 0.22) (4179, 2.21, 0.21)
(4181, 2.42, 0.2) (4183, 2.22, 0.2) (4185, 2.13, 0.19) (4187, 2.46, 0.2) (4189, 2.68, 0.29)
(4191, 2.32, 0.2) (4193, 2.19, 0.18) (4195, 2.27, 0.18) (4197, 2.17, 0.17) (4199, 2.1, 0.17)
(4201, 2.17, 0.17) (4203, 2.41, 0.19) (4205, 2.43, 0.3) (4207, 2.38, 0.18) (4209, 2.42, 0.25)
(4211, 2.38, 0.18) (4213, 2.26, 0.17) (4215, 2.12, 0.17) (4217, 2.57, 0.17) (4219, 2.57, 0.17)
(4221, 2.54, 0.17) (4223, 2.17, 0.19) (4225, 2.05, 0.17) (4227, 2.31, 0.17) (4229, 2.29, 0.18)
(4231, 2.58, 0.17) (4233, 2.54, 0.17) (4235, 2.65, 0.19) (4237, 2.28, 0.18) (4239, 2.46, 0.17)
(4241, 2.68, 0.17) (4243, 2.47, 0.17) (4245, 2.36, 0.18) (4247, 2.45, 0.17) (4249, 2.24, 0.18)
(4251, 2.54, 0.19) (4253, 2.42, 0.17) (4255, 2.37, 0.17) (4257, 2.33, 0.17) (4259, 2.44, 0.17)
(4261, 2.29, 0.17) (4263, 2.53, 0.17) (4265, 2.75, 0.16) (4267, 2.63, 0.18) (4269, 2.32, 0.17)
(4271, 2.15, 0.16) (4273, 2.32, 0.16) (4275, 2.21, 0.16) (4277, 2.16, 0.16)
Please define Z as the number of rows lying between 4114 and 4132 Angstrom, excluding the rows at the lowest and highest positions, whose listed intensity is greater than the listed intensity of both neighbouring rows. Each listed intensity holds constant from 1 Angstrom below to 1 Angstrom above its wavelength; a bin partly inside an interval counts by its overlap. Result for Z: 1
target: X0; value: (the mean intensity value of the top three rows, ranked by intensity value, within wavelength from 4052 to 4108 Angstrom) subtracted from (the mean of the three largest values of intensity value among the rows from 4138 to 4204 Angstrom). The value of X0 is 0.5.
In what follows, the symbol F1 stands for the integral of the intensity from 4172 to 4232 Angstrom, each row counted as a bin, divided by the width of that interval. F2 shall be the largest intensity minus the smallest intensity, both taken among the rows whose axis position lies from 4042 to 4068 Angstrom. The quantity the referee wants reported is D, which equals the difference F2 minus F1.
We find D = -1.6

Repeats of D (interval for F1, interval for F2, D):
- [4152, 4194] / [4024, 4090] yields -0.9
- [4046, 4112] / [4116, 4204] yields -0.2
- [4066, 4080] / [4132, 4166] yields -0.3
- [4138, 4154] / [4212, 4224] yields -2.0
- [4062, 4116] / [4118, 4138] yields -1.5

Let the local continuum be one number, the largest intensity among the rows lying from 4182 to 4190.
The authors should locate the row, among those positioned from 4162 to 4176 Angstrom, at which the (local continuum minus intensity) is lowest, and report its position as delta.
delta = 4163 Angstrom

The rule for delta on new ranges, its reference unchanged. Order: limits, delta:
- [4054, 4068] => 4065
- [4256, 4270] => 4265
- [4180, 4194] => 4189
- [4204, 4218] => 4217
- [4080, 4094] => 4081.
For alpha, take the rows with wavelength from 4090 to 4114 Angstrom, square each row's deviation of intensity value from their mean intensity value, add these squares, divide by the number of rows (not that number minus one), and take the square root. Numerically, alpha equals 0.31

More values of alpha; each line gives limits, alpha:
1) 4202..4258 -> 0.15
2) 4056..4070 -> 0.22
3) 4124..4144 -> 0.50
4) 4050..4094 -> 0.23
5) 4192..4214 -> 0.11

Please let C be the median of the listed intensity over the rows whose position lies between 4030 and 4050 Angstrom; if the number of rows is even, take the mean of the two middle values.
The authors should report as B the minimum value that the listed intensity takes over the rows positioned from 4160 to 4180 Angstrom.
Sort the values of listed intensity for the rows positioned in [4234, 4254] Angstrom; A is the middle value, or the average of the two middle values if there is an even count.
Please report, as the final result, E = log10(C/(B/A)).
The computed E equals 0.49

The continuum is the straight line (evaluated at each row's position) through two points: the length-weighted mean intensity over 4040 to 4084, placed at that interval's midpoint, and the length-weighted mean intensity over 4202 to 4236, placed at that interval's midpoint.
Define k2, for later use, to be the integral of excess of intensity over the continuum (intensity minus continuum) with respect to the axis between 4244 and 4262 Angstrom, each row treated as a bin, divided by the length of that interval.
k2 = -0.031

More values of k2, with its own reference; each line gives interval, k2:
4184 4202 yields -0.099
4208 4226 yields -0.049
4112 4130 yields -0.062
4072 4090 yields -0.050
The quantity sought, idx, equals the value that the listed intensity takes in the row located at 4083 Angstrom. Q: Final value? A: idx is 2.24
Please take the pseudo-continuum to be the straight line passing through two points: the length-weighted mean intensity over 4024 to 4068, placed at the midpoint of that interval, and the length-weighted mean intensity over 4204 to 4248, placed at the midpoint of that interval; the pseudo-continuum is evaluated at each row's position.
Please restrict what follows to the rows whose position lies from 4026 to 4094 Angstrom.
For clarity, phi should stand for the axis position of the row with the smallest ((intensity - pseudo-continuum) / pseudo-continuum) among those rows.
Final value 4077 Angstrom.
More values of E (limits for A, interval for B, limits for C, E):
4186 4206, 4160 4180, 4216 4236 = 0.50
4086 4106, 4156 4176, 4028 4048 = 0.39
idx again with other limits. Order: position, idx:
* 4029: 2.34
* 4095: 2.21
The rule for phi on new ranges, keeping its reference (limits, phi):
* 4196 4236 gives 4225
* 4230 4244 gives 4237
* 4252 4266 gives 4261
